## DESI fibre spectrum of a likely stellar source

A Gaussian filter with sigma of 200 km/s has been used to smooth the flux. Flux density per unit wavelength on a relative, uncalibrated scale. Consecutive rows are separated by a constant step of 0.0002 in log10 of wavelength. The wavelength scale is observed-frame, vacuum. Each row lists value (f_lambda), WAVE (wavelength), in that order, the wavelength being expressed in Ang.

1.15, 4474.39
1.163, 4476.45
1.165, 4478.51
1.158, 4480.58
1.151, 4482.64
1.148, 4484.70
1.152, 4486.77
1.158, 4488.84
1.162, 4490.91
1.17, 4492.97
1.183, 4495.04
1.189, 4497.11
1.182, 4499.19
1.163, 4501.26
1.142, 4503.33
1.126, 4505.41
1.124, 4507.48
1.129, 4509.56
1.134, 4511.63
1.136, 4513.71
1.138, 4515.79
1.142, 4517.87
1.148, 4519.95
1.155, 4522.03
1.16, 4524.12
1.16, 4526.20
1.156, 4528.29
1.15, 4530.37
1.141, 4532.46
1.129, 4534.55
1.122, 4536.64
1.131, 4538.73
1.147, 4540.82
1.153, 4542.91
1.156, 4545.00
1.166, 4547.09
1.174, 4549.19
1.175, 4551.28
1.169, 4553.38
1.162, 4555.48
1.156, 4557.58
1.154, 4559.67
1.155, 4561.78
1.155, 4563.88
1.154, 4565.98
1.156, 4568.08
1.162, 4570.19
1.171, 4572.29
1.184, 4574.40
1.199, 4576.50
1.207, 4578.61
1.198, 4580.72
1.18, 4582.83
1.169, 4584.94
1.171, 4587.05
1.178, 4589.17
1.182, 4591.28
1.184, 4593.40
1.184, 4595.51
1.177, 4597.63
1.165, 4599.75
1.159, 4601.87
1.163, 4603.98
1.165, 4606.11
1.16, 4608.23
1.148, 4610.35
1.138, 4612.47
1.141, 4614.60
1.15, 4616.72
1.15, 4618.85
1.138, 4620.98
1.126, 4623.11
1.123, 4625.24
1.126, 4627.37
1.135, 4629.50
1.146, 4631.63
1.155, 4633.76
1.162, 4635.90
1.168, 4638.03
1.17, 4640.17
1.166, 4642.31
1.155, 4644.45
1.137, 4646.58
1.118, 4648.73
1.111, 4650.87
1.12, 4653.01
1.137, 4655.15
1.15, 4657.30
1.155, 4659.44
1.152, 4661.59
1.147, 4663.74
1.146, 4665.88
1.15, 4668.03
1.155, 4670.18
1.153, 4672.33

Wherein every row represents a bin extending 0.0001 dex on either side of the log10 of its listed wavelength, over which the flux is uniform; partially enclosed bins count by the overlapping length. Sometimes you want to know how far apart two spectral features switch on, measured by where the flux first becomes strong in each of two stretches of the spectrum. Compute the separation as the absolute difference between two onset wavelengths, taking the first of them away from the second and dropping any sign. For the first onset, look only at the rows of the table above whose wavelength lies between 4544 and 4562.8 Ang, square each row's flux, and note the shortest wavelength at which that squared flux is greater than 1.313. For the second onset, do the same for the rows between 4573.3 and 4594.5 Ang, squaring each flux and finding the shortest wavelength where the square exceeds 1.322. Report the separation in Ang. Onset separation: 29.4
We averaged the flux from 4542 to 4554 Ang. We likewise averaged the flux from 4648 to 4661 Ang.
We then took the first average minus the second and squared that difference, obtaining 0.0011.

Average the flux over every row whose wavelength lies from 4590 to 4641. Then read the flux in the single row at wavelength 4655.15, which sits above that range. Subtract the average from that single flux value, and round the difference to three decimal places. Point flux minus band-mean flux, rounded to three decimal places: -0.018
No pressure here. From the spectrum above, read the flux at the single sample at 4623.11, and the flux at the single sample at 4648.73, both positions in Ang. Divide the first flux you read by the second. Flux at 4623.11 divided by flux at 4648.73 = 1.01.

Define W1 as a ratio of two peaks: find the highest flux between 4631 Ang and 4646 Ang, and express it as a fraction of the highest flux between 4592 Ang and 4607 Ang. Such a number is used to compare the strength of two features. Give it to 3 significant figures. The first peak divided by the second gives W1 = 0.988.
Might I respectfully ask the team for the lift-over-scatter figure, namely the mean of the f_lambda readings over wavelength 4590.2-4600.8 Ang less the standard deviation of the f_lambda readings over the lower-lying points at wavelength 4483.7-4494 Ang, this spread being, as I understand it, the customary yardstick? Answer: 1.17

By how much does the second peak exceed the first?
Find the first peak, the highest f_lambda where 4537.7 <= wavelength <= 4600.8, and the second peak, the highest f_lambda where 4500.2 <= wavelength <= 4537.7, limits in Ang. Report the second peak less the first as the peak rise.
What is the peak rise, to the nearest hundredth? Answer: -0.04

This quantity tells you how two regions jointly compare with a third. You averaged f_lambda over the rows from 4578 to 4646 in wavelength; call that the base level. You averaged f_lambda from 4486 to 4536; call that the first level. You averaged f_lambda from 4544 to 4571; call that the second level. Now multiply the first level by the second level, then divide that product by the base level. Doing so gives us 1.15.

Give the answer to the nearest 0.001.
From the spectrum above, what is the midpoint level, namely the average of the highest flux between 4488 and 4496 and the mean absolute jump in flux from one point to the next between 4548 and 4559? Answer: 0.594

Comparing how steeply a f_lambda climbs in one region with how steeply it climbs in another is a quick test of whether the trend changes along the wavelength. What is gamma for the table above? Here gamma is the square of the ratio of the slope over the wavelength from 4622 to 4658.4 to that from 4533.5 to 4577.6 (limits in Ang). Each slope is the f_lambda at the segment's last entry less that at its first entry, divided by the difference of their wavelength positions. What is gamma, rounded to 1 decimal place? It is 0.2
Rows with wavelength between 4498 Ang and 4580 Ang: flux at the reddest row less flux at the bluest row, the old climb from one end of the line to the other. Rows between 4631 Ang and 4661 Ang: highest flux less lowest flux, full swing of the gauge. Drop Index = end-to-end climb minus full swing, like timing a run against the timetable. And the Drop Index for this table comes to -0.034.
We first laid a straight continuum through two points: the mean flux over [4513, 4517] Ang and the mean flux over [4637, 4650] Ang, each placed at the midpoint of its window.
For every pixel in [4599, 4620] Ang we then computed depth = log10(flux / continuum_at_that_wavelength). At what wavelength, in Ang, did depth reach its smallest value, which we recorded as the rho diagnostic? 4612.47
